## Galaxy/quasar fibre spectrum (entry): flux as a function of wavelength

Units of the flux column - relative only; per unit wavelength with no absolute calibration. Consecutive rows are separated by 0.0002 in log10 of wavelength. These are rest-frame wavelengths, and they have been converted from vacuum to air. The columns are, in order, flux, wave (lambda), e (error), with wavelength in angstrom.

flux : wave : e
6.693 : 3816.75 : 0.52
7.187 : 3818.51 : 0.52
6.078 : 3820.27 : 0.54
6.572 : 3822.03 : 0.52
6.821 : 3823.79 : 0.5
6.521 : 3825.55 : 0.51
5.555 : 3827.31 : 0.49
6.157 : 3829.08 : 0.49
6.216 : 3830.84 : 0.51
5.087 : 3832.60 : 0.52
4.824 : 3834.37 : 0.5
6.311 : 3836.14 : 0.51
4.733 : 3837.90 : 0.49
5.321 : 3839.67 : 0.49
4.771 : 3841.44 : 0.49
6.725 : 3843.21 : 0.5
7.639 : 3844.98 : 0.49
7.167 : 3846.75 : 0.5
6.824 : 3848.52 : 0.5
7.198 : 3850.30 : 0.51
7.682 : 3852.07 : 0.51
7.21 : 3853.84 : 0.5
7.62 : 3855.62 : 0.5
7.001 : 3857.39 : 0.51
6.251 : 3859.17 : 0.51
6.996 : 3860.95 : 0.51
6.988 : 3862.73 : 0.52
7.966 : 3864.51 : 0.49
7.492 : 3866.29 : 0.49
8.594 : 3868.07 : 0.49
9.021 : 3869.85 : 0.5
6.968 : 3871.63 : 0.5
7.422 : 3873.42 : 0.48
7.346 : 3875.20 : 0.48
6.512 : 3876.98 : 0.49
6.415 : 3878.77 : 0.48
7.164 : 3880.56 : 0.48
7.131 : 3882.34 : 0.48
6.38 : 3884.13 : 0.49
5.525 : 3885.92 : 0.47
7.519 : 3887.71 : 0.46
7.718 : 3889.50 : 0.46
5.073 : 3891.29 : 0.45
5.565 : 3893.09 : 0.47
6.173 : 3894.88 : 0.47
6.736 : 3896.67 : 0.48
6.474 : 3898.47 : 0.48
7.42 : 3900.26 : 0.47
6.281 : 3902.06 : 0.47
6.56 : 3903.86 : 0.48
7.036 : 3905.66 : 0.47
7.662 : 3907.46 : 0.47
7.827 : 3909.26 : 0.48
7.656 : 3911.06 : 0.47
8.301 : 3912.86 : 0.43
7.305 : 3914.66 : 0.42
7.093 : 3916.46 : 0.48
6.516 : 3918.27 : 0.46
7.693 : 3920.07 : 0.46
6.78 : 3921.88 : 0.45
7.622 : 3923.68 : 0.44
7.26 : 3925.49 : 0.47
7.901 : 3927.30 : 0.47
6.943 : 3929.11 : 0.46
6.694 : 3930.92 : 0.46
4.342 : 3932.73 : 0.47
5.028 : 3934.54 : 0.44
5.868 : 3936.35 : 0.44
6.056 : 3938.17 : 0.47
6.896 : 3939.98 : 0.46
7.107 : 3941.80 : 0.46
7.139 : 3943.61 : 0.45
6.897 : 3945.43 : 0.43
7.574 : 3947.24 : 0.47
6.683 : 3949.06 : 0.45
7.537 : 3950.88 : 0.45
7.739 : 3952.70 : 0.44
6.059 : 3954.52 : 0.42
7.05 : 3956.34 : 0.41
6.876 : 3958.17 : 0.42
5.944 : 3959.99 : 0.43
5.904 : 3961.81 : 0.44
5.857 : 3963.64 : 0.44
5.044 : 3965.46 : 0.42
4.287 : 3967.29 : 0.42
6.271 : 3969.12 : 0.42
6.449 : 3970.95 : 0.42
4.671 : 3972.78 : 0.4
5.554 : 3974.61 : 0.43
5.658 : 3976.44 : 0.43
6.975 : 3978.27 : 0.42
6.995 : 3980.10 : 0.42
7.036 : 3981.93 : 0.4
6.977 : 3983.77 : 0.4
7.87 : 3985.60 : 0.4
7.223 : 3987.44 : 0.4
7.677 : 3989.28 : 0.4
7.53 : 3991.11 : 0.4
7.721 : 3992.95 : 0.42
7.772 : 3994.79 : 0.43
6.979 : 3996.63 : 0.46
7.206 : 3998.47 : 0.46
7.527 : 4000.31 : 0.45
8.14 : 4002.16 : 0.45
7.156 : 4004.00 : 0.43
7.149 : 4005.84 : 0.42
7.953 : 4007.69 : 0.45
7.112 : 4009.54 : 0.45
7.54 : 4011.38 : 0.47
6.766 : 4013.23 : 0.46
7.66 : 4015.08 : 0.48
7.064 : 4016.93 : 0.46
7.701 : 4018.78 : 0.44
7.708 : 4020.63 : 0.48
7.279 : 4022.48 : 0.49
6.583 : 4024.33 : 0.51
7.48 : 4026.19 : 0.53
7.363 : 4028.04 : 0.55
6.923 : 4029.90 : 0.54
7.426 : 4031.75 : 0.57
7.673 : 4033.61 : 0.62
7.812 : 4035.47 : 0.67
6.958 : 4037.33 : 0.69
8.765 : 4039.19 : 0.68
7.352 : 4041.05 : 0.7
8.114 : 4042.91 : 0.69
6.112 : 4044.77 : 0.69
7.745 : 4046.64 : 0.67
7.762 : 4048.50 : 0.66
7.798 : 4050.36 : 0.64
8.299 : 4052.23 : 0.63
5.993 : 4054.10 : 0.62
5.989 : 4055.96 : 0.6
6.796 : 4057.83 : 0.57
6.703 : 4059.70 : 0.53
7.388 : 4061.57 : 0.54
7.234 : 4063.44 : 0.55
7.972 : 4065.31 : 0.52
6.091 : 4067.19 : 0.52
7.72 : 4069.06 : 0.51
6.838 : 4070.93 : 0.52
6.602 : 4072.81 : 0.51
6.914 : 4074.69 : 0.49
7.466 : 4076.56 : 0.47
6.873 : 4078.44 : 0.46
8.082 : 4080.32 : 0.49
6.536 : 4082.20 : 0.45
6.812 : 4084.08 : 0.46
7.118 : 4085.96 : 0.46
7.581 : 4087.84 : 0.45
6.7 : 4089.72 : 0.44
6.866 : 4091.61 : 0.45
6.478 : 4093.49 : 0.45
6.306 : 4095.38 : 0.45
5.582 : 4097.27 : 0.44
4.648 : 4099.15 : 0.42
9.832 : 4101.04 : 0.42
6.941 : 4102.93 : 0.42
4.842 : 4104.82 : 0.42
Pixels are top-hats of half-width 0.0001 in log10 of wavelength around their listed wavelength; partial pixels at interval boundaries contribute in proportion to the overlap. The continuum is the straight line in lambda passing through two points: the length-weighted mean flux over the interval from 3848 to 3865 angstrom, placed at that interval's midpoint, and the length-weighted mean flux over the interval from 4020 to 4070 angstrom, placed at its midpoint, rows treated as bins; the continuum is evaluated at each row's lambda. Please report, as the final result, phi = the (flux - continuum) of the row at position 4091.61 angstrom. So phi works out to -0.5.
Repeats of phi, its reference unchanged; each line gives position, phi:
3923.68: 0.4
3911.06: 0.5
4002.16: 0.9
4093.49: -0.9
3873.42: 0.2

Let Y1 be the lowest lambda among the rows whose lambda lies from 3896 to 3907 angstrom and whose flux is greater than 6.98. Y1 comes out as 3900.26 angstrom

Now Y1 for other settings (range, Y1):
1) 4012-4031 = 4015.08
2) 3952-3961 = 3952.70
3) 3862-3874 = 3862.73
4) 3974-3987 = 3980.10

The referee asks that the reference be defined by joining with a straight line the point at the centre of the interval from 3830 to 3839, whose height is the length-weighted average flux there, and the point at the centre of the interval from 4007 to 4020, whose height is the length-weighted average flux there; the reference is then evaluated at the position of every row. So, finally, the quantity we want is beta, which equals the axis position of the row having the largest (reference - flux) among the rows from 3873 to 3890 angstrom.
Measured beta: 3885.92 angstrom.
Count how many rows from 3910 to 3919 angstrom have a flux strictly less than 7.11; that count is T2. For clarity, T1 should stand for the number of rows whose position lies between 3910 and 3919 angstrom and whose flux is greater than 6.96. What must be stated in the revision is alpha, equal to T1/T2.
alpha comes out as 2.0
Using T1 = 4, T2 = 2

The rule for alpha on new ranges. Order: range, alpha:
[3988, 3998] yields 5.0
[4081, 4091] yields 0.7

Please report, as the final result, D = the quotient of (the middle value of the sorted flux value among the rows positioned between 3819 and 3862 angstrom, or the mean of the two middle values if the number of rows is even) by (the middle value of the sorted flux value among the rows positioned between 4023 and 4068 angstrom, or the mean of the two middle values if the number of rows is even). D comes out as 0.89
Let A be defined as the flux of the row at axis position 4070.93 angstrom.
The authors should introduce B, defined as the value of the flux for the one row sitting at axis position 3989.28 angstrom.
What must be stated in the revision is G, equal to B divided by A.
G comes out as 1.1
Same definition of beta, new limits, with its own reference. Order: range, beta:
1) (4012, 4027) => 4024.33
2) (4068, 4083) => 4082.20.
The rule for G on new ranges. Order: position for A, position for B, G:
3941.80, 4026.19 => 1.1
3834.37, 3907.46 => 1.6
